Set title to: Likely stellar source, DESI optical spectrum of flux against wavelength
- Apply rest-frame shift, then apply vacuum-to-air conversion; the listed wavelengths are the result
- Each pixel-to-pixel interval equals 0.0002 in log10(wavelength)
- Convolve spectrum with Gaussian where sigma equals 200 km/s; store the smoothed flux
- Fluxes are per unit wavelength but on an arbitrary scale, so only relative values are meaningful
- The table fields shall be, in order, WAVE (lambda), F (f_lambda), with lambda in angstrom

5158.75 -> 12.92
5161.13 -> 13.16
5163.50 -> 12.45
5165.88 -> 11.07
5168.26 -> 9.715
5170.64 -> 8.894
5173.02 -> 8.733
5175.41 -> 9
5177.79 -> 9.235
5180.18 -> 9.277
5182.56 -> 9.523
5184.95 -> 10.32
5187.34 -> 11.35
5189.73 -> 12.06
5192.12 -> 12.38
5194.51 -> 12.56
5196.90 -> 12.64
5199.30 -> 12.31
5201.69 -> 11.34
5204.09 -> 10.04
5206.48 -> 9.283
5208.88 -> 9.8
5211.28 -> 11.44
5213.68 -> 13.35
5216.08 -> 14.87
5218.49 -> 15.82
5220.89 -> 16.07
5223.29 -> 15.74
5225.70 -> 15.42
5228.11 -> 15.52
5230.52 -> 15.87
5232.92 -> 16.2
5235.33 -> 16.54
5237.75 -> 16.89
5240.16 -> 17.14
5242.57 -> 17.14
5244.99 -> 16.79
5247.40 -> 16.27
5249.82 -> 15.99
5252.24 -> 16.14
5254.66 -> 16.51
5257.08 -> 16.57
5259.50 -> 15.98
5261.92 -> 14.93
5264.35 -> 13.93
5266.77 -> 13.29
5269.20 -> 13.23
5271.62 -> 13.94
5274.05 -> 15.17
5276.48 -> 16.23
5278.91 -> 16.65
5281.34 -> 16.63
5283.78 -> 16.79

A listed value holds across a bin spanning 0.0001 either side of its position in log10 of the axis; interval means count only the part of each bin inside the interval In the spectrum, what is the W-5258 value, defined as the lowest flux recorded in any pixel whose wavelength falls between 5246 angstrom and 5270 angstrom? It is 13.23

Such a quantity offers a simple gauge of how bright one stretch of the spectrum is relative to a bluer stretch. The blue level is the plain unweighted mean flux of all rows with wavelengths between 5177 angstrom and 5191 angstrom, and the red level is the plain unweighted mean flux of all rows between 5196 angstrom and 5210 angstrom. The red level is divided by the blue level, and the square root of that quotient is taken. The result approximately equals 1.03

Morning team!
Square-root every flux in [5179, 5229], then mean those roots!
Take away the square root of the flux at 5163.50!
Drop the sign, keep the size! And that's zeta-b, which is 0.0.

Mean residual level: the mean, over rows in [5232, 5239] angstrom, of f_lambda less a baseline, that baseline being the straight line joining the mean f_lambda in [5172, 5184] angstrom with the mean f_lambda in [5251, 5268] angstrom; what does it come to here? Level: 3.0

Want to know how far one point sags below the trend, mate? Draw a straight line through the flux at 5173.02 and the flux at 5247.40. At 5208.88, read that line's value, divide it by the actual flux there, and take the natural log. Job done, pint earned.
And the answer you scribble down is 0.233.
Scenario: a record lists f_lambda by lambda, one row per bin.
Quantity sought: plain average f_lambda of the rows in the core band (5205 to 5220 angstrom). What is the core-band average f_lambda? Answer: 12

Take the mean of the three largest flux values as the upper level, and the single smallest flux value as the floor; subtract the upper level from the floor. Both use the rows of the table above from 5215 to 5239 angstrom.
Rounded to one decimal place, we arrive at -1.7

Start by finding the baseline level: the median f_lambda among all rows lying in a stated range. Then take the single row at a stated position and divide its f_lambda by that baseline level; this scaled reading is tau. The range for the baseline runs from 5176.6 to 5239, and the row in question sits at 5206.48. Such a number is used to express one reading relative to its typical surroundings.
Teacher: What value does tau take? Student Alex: 0.74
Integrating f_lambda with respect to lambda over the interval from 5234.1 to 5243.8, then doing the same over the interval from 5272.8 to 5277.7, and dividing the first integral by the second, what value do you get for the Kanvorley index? 2.1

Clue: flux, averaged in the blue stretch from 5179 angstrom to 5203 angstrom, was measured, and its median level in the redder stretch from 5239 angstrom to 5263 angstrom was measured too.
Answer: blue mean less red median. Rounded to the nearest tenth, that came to -5.0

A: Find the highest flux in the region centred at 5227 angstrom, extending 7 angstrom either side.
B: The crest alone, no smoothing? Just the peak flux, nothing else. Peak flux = 16.2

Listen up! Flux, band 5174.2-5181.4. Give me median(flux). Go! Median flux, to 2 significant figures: 9.2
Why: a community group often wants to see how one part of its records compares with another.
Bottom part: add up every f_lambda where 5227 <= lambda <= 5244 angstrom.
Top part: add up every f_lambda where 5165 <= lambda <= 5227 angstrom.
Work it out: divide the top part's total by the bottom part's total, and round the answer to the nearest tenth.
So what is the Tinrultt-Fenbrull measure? 2.6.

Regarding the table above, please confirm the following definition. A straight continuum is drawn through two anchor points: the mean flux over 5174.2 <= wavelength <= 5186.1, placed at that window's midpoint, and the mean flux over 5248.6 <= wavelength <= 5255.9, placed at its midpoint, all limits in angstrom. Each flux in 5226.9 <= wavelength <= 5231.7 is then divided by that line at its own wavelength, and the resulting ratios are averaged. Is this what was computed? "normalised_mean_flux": 1.12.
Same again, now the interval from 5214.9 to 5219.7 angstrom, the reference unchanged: 1.19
